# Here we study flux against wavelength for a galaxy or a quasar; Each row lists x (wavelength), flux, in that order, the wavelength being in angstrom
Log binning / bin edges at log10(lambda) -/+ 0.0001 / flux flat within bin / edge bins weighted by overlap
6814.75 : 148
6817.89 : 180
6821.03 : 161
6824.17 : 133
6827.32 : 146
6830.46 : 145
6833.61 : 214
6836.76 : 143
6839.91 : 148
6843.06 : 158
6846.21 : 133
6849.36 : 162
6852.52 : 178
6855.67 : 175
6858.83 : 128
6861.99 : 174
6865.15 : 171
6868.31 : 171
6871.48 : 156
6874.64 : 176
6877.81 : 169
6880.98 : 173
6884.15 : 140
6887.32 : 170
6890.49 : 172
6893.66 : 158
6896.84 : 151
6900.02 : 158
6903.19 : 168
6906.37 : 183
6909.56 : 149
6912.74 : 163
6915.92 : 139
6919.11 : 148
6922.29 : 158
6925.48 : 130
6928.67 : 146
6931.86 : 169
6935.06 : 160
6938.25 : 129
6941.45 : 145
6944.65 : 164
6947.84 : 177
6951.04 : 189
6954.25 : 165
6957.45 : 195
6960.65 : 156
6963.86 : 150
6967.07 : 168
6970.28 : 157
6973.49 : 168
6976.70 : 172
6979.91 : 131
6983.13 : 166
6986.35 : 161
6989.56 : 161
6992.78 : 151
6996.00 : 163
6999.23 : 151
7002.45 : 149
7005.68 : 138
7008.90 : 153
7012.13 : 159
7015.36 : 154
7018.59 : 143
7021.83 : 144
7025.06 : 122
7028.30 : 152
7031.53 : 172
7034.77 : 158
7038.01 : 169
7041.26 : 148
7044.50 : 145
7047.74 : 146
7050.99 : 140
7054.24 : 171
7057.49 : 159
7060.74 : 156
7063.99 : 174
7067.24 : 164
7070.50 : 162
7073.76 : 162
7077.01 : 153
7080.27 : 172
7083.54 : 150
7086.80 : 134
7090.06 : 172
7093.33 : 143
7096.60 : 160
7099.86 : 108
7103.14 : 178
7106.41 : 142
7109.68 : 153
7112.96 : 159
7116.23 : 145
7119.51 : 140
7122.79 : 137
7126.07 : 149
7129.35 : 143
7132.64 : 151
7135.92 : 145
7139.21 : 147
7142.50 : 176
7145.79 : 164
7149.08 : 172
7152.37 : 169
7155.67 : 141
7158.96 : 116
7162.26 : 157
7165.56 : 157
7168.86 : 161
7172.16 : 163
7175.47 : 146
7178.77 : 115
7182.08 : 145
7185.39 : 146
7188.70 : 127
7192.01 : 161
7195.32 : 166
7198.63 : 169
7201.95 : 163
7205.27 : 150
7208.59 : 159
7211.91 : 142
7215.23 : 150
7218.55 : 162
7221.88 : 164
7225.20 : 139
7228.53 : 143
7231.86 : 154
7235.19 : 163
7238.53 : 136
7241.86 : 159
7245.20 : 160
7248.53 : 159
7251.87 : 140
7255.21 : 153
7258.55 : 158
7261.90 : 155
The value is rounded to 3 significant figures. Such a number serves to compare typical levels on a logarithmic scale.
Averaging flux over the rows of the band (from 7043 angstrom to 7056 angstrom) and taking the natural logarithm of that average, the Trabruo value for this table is 5.01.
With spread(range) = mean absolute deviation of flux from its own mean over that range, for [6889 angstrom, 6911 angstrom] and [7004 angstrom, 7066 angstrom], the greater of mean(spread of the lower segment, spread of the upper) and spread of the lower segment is 10.1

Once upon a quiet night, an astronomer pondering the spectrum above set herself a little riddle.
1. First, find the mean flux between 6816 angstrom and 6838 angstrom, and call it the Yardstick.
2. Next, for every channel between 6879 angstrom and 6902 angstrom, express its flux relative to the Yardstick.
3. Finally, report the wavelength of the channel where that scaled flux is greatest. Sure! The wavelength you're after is 6880.98 angstrom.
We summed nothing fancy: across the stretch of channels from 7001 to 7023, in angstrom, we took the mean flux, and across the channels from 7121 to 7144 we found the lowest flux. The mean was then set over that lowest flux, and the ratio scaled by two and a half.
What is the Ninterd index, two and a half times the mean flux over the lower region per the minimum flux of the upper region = 2.71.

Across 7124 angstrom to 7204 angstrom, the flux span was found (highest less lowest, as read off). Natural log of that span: 4.11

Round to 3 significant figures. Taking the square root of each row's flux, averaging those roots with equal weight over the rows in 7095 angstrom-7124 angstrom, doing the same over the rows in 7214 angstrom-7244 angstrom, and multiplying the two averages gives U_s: 149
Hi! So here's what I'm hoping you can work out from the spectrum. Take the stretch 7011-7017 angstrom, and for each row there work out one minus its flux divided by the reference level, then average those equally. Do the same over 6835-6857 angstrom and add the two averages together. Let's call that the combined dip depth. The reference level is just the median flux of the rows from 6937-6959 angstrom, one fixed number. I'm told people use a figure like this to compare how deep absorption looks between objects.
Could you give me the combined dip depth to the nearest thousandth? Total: 0.102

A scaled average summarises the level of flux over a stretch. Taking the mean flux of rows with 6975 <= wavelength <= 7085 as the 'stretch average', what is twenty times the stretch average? 3101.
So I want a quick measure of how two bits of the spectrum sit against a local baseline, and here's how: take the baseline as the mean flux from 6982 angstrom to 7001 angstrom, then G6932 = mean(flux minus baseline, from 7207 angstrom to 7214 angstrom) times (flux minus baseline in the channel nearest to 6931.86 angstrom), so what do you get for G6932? -85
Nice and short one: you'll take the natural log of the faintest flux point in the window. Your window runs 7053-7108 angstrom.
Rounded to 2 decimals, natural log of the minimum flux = 4.68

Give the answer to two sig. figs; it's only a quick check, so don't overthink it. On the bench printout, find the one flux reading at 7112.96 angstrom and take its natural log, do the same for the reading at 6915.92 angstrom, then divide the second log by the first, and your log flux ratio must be 0.97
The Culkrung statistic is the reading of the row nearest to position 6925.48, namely 130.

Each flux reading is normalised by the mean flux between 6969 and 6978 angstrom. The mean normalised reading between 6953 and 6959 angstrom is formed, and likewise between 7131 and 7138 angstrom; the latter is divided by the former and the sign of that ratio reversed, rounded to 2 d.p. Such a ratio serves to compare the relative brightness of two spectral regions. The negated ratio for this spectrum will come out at -0.82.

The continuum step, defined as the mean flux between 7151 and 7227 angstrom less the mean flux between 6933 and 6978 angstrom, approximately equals -13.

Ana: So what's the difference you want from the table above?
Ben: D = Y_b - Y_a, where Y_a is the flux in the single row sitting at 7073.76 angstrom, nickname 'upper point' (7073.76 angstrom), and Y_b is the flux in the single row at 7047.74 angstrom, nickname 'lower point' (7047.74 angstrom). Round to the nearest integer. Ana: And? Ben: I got -16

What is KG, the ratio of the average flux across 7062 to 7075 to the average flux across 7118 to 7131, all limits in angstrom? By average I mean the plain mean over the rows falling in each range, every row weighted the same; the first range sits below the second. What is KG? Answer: 1.16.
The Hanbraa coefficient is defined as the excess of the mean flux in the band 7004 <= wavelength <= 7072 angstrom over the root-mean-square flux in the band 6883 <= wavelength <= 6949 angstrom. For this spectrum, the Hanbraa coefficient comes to -3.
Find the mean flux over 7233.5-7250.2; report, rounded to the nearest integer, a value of 155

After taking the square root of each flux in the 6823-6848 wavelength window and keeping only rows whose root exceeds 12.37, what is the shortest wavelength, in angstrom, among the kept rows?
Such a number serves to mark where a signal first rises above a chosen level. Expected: 6833.61 angstrom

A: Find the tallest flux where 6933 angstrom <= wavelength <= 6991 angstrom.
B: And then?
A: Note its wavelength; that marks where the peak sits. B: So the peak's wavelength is 6957.45 angstrom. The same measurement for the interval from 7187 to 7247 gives 7198.63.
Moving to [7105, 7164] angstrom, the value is 7142.50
